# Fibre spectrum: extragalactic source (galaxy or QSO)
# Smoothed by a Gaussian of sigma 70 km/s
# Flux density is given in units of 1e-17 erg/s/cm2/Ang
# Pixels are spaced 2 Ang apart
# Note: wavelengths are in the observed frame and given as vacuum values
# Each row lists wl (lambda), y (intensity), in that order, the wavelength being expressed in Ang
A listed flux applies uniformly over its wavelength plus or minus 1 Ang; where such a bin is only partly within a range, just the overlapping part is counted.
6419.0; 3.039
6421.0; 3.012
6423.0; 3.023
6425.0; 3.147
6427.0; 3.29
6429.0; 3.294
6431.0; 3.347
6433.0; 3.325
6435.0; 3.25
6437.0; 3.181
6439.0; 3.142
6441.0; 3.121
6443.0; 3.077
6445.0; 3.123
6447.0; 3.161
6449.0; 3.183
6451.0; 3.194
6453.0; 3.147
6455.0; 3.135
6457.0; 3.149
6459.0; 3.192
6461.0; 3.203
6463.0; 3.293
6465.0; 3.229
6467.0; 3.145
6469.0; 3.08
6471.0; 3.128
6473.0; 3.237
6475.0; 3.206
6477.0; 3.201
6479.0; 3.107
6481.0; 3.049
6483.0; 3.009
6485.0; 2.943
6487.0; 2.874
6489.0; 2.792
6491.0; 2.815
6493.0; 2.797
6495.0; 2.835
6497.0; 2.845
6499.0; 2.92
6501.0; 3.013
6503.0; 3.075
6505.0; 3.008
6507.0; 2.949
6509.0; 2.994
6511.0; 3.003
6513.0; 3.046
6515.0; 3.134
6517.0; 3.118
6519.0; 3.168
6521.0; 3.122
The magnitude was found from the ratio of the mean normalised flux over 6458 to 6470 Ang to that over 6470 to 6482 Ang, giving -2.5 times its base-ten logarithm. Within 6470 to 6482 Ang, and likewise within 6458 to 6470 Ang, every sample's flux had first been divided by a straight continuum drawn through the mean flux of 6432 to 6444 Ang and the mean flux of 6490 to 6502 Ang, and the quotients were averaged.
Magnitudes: 0.011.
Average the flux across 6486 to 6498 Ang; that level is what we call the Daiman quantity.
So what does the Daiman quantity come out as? 2.83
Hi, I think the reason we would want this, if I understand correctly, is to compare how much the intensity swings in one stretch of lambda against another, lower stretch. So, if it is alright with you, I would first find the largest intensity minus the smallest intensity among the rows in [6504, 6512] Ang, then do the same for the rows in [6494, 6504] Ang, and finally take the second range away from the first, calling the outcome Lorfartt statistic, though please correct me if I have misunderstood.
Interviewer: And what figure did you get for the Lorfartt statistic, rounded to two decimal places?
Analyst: -0.18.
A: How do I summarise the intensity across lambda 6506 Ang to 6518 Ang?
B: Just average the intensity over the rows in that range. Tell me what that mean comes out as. 3.04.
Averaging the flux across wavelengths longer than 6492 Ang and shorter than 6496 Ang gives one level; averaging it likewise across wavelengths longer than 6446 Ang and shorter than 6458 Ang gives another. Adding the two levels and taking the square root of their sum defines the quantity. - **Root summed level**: 2.44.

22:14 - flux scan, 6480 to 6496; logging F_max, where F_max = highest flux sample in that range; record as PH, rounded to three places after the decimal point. 3.049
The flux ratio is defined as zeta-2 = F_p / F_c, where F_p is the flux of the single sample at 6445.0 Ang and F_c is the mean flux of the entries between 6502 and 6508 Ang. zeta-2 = 1.04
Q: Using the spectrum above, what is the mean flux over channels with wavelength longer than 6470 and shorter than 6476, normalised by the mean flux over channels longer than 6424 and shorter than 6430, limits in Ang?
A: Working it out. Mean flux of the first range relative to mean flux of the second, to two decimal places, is 0.98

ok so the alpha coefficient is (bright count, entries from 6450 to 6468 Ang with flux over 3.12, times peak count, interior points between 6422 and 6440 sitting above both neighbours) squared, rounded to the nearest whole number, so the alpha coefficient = 81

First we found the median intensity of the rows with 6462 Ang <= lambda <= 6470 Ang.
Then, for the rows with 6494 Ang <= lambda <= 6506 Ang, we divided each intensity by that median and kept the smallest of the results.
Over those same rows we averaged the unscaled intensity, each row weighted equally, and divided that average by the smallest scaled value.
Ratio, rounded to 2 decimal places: 3.32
